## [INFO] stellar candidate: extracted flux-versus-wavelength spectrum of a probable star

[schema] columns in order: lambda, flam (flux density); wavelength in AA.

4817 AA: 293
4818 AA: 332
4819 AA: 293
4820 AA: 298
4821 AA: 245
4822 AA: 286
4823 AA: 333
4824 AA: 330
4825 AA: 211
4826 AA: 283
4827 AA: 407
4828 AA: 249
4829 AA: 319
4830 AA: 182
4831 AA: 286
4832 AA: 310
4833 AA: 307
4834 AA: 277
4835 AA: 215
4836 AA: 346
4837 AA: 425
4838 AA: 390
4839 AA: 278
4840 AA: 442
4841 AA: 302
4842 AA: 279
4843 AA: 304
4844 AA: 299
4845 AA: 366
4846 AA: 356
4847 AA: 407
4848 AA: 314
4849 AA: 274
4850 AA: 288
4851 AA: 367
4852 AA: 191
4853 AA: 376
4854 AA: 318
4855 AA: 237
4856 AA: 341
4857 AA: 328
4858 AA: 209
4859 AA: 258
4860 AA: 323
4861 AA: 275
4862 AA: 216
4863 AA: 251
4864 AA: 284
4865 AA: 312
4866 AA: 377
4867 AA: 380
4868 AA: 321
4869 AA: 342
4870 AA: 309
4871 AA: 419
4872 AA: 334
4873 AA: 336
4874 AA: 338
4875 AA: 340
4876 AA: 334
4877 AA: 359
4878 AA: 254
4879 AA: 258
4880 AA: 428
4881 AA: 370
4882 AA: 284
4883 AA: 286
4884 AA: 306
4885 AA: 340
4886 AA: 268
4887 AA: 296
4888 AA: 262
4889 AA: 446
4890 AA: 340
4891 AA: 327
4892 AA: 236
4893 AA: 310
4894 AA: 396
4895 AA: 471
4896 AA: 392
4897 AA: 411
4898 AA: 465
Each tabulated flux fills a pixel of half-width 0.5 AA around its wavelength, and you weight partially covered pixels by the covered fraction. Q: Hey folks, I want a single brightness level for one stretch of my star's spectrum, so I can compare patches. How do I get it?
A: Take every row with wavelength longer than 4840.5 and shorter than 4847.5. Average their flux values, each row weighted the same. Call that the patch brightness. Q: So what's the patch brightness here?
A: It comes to 330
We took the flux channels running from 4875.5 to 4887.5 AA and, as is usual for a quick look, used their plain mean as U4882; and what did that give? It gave 315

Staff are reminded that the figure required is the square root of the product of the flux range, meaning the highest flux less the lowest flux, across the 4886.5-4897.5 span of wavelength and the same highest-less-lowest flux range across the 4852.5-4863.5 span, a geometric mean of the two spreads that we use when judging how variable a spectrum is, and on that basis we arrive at 198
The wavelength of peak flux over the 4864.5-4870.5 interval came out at 4867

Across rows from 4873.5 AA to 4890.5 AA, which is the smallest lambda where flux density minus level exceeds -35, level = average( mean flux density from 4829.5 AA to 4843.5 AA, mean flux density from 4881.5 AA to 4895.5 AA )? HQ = 4874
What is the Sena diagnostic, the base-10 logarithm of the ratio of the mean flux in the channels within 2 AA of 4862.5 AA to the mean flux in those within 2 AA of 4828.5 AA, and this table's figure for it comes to -0.05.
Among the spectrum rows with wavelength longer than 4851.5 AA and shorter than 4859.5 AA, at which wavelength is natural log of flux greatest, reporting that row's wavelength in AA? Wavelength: 4853 AA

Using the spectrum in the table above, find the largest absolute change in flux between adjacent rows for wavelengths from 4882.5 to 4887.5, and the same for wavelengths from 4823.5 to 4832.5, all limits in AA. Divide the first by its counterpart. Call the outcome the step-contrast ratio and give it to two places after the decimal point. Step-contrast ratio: 0.46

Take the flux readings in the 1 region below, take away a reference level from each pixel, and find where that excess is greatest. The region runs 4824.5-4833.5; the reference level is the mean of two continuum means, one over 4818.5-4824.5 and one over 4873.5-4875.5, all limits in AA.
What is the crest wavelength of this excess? 4827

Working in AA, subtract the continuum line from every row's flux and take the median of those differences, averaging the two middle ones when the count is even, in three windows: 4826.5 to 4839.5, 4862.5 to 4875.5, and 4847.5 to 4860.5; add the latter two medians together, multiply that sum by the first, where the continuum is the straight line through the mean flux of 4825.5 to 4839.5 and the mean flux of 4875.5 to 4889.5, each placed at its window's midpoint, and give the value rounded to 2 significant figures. 34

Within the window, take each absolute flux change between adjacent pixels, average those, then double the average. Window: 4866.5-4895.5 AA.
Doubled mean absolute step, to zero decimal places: 113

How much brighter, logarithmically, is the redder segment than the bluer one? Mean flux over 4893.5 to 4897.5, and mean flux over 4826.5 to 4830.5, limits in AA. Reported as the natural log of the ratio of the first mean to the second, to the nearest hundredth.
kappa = 0.37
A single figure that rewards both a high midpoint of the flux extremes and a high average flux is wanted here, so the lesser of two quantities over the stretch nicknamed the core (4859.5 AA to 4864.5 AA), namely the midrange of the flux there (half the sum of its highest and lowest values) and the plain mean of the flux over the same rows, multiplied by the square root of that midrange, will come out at 4424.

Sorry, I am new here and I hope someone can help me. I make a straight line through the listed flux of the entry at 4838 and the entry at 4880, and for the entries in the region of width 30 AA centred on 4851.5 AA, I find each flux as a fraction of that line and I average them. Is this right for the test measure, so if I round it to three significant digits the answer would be 0.779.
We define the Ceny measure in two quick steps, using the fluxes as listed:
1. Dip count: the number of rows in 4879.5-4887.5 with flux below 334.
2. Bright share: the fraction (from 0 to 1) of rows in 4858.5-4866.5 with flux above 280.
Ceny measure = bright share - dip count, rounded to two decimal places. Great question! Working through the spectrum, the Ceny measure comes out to -4.50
